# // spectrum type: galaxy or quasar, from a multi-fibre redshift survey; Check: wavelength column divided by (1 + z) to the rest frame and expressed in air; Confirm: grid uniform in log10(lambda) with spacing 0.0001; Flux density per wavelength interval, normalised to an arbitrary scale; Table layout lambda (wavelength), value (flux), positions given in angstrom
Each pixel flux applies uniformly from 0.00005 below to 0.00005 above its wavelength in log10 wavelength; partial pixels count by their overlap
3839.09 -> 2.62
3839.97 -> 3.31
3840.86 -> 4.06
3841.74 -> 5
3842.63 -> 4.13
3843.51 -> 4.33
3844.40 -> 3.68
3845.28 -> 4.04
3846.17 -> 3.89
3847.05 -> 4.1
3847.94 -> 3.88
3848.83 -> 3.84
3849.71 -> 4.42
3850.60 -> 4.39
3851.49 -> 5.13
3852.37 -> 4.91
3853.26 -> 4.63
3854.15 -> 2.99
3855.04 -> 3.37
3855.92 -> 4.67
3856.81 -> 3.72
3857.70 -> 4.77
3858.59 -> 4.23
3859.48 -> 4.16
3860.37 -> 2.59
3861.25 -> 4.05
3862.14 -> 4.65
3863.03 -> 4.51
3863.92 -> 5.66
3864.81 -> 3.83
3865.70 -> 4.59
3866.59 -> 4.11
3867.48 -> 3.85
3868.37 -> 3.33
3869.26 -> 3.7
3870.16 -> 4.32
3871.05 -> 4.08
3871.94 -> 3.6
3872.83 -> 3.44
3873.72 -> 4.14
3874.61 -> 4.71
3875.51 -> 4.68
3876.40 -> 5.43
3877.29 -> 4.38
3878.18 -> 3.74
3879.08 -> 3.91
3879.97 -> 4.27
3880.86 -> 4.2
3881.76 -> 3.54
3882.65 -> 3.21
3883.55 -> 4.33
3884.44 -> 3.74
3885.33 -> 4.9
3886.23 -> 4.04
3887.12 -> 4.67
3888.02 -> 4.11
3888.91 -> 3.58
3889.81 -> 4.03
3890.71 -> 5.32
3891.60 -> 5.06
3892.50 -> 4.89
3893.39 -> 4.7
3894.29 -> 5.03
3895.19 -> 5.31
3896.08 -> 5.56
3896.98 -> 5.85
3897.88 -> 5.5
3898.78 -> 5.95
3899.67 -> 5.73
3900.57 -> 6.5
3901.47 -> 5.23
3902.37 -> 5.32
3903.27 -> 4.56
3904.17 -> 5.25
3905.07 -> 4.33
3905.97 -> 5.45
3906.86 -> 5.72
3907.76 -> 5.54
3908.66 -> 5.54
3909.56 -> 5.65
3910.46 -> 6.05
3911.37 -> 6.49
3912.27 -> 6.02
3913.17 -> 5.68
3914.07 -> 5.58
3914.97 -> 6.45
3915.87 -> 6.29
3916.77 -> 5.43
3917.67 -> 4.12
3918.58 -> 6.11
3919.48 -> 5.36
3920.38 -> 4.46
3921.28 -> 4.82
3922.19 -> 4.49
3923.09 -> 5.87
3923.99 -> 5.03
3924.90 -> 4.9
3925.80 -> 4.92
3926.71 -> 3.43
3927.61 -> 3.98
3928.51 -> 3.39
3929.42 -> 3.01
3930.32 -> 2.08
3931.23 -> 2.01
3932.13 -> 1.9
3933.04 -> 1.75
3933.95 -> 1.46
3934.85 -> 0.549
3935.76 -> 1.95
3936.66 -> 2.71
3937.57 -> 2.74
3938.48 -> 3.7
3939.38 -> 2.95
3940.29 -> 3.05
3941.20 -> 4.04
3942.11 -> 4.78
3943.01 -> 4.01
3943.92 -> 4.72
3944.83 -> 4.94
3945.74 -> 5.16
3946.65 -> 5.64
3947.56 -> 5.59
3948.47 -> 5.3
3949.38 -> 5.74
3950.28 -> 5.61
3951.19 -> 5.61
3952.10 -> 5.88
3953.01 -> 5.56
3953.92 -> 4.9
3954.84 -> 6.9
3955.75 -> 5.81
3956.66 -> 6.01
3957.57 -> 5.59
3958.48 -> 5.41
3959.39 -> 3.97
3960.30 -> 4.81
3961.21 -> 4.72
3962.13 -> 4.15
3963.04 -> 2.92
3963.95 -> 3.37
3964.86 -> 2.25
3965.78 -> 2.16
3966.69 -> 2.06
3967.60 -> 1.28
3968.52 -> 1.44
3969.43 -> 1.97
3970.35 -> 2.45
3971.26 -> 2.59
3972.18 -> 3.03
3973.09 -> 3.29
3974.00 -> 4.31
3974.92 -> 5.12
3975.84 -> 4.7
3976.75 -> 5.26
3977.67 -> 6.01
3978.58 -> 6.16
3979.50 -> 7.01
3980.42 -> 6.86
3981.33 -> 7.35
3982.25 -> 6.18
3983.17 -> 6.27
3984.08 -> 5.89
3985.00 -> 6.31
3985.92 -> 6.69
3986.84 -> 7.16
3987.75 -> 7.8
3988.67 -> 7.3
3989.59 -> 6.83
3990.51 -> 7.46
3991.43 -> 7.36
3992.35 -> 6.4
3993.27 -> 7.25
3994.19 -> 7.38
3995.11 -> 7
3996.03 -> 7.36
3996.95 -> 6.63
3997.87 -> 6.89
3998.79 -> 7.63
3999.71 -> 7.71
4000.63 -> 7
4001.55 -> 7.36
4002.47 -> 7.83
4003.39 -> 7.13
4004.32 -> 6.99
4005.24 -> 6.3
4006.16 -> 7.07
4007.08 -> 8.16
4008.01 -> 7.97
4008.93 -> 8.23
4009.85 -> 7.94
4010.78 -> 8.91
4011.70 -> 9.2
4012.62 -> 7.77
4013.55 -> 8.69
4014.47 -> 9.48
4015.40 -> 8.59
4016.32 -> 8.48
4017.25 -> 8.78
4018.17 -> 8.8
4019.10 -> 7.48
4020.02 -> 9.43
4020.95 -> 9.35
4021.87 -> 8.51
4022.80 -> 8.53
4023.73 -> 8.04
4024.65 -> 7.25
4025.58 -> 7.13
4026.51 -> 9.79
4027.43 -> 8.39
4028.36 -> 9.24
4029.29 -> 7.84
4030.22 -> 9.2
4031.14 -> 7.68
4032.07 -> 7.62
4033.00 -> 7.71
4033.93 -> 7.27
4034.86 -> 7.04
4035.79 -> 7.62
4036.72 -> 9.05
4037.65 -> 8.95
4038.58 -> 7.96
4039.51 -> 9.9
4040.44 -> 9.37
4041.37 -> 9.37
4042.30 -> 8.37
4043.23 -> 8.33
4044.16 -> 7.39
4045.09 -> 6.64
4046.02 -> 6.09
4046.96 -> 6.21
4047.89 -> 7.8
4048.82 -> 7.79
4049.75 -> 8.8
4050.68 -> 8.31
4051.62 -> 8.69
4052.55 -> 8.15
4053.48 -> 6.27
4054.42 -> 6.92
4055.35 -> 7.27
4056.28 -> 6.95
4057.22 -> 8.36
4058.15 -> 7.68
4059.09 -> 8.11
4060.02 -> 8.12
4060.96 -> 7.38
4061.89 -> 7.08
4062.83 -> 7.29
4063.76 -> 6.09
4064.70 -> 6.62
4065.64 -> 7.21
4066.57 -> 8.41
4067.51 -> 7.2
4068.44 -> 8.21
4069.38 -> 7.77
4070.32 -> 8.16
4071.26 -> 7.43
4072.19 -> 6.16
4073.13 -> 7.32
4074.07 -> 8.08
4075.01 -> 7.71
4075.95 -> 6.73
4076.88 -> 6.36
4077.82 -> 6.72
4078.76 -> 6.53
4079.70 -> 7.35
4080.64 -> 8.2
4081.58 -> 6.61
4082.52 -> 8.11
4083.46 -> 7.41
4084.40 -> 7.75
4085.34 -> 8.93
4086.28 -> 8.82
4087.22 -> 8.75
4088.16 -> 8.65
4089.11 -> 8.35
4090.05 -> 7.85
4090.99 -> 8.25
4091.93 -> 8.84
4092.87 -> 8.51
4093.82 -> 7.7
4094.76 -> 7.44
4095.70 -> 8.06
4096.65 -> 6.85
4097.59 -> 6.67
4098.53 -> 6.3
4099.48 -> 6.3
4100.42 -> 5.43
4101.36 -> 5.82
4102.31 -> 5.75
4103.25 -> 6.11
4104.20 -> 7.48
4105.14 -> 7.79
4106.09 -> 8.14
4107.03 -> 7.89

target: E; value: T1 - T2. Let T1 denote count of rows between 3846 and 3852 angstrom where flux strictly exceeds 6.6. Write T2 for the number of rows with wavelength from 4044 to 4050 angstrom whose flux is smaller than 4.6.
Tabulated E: 0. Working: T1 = 0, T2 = 0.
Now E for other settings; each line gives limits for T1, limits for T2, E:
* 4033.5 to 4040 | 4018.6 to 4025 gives 7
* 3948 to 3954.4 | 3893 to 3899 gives 0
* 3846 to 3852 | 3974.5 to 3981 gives 0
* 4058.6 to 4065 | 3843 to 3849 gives -1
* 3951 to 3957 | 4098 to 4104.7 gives 1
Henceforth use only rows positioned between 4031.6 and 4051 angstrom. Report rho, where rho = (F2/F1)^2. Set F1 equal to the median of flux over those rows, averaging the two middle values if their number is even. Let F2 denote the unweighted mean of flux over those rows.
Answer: 1.05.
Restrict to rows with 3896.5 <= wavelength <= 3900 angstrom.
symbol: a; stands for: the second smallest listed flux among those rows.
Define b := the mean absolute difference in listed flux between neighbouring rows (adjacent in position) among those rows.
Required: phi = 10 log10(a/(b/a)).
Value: 20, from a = 5.73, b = 0.34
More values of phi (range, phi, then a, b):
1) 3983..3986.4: 20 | 6.27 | 0.39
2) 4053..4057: 20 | 6.92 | 0.44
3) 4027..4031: 18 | 8.39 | 1.20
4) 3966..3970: 6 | 1.44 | 0.49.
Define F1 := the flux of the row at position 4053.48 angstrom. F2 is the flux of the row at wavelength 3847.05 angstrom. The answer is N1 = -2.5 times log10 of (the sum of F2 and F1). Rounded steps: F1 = 6.27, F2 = 4.1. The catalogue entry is -2.54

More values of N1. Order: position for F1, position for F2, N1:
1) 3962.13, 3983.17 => -2.54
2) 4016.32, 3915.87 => -2.92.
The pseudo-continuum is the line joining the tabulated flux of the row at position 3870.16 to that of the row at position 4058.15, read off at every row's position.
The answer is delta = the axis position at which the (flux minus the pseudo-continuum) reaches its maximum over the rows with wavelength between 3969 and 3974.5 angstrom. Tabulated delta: 3974.00 angstrom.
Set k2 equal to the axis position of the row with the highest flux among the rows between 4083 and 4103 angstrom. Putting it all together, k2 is 4085.34 angstrom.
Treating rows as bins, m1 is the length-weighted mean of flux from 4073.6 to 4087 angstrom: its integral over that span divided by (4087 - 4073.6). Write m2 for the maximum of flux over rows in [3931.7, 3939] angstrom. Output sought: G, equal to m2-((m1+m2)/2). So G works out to -1.9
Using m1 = 7.5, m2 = 3.7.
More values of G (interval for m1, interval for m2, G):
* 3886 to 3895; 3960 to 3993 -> 1.6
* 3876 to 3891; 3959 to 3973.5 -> 0.3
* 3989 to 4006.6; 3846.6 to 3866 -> -0.7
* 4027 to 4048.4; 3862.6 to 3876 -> -1.2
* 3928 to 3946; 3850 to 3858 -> 1.1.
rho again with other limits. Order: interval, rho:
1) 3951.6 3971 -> 0.92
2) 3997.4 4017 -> 1.01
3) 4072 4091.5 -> 0.97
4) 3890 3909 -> 1.01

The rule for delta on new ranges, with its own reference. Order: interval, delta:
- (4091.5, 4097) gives 4091.93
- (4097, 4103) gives 4097.59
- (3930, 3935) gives 3930.32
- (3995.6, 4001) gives 3999.71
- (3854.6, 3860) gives 3857.70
